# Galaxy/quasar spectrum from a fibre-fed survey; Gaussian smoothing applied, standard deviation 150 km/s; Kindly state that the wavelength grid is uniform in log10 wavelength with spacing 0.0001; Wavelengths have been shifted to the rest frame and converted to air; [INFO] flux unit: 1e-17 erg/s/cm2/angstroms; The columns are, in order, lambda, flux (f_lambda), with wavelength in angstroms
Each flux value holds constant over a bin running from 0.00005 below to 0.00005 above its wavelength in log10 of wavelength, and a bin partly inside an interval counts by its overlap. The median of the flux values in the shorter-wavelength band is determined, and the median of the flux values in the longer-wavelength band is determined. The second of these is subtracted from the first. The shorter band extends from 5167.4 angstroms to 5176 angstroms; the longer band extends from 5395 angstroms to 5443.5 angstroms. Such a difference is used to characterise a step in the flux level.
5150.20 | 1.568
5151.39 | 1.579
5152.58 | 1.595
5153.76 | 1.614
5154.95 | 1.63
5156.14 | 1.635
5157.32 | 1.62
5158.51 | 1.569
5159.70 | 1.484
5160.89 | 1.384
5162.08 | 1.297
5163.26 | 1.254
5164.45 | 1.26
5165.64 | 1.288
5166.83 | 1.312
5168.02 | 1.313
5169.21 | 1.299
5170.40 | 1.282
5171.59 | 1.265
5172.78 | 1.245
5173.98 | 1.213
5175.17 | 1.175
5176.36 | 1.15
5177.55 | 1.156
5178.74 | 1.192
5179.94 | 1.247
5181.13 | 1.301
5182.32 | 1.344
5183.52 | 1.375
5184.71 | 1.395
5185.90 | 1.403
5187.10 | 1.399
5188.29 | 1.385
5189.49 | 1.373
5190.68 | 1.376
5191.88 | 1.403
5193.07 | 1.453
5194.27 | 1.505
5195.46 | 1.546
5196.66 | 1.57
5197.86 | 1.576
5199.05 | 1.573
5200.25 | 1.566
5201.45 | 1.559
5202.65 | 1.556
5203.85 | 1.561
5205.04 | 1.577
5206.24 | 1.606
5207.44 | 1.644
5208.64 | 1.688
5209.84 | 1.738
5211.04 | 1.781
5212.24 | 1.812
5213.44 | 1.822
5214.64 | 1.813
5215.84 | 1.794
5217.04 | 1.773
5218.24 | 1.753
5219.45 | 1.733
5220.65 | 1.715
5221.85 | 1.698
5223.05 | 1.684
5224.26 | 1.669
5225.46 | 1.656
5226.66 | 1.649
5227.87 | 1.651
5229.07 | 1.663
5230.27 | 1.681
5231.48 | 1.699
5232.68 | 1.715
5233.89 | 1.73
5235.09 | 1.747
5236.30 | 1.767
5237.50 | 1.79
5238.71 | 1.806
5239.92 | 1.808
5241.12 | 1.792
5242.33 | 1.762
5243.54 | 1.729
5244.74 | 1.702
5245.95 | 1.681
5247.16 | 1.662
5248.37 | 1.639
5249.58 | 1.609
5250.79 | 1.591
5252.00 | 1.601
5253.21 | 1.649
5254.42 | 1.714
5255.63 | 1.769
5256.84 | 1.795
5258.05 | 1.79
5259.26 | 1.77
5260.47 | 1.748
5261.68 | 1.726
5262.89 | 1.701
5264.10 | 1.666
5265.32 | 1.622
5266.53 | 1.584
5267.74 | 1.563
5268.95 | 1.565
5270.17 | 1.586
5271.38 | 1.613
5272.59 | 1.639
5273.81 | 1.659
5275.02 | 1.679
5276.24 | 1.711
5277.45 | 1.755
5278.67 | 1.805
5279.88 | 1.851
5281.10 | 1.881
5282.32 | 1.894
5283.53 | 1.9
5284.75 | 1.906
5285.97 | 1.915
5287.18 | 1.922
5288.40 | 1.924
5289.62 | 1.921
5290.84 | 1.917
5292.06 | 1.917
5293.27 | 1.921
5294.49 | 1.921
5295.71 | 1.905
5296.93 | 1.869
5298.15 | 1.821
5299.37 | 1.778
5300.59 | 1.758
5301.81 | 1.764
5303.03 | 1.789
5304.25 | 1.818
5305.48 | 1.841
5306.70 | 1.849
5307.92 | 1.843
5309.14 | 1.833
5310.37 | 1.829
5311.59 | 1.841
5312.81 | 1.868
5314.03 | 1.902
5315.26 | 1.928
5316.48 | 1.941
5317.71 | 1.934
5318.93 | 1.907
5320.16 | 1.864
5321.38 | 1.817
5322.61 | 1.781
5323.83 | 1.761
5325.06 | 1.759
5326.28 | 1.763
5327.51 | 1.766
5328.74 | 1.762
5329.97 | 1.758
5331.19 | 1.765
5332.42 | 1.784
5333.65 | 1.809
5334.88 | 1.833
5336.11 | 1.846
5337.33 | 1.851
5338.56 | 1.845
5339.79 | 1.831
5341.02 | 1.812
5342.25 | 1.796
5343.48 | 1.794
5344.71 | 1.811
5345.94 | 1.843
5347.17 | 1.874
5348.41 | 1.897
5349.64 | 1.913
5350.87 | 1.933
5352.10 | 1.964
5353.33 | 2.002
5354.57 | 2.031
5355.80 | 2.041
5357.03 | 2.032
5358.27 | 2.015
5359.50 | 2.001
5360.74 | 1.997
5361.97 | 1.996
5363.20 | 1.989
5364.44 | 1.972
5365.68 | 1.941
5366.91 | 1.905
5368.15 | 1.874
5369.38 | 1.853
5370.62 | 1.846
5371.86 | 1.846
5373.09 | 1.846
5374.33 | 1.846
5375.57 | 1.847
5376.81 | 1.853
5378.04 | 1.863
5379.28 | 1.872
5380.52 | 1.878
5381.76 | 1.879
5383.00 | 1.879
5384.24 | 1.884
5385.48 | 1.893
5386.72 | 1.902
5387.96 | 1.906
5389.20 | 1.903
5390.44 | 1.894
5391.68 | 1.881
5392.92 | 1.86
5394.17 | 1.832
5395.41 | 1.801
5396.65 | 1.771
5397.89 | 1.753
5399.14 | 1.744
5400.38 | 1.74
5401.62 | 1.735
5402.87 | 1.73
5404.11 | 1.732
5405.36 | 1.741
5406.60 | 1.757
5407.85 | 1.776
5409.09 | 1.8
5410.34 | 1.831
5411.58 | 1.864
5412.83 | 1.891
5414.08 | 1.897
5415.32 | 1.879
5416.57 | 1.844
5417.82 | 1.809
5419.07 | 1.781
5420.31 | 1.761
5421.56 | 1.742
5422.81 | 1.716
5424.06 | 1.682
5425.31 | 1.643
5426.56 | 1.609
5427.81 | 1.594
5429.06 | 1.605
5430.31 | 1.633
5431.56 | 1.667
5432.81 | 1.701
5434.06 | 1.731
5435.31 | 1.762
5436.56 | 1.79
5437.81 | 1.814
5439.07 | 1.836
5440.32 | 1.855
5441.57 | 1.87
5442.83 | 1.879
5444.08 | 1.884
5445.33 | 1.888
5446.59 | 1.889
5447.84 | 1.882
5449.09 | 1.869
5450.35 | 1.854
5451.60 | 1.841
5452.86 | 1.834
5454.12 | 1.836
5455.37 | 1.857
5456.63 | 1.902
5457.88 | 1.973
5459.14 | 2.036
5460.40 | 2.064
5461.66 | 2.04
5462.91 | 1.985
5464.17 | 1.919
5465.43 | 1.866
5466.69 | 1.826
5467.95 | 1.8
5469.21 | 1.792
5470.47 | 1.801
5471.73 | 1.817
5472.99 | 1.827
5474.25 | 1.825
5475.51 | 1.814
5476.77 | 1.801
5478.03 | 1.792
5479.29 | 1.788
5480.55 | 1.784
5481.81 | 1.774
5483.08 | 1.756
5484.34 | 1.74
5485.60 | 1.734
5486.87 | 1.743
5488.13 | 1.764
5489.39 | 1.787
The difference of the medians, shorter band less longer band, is -0.496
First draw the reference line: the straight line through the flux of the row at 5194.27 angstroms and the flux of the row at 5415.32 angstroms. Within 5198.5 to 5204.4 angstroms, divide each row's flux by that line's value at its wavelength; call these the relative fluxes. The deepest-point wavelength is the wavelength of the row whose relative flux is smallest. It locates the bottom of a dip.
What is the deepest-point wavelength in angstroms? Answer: 5202.65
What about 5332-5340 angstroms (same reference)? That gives 5332.42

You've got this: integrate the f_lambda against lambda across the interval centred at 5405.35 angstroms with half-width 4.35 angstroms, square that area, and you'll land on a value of 233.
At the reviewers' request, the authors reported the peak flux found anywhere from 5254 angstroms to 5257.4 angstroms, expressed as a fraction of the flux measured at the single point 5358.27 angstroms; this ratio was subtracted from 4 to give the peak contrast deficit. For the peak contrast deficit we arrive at 3.11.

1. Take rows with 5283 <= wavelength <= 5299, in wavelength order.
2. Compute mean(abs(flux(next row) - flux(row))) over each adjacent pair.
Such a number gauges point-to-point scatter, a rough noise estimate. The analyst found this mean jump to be 0.011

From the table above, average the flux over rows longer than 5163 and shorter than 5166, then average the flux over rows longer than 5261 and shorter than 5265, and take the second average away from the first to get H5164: -0.4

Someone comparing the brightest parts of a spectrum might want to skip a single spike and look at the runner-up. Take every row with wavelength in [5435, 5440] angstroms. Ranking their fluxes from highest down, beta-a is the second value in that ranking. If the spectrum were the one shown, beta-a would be 1.814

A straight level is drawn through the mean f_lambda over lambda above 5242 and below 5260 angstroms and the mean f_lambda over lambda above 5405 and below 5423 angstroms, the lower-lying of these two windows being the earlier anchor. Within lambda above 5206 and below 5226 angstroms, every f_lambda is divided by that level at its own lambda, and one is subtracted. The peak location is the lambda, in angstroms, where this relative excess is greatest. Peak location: 5213.44 angstroms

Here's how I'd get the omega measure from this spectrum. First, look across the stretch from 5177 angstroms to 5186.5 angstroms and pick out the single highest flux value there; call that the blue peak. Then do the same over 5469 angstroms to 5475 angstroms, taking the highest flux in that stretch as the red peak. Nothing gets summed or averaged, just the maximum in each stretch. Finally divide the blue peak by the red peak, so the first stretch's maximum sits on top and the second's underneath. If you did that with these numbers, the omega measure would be 0.77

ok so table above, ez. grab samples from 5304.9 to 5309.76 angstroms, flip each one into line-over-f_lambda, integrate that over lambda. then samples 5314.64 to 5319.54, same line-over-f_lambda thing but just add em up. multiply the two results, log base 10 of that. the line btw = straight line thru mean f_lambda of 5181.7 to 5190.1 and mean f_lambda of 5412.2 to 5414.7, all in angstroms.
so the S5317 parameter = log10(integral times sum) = 1.18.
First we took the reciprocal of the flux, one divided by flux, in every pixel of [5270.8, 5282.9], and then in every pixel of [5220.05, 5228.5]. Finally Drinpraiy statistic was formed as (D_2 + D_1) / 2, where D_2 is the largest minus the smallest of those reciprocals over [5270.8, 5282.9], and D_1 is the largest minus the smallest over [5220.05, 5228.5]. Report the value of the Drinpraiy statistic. 0.058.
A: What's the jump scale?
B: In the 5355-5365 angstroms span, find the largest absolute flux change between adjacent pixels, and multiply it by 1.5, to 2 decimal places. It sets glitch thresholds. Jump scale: 0.03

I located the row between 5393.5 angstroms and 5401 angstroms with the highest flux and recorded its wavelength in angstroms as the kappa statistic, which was 5394.17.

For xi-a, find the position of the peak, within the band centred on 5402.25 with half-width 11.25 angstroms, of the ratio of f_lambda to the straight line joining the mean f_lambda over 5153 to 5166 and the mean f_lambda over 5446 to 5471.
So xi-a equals 5391.68 angstroms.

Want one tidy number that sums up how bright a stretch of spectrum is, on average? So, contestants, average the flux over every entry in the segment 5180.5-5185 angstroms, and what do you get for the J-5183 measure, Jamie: 1.35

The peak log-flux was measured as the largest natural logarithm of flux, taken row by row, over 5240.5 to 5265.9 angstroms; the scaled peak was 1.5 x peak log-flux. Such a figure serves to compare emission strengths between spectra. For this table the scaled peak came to 0.878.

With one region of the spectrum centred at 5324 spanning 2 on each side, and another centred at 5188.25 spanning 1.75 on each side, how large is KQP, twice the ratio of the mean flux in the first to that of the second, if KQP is 2.6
